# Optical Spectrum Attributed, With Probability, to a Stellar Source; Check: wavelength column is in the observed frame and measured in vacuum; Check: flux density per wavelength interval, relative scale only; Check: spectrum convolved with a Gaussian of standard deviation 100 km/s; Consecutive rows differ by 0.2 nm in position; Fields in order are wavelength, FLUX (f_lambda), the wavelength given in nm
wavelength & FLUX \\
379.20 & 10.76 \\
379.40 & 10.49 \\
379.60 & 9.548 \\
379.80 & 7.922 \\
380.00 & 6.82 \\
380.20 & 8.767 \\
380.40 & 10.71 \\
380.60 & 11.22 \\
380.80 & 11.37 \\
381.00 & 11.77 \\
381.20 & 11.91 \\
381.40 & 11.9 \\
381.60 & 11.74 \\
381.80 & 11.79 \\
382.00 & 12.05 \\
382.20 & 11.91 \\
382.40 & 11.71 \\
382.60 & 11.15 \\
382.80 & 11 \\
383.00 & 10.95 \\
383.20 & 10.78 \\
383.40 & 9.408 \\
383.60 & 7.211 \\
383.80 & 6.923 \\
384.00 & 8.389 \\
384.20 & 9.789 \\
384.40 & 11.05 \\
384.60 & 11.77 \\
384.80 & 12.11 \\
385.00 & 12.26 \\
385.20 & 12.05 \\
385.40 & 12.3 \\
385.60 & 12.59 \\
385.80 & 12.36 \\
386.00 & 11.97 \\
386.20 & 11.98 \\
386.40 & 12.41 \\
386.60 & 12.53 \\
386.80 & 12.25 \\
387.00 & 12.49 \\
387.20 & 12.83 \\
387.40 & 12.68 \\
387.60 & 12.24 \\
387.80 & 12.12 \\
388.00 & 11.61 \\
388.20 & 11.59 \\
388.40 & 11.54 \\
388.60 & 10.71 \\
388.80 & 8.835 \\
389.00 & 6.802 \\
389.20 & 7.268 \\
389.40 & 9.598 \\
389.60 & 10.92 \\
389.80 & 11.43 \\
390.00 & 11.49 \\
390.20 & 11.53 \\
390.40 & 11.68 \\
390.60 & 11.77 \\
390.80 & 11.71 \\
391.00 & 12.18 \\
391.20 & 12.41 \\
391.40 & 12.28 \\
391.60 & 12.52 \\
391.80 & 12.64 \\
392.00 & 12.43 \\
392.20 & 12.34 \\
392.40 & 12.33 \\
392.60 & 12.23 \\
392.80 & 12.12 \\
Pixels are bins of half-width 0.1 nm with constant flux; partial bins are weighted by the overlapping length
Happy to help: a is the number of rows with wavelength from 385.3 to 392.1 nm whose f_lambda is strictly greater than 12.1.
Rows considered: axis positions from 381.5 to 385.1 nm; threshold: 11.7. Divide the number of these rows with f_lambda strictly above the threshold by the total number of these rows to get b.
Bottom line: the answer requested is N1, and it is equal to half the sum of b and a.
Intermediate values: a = 17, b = 0.44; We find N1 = 8.7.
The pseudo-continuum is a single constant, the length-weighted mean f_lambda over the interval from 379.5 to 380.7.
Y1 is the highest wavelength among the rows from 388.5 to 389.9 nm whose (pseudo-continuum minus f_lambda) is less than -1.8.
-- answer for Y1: 389.80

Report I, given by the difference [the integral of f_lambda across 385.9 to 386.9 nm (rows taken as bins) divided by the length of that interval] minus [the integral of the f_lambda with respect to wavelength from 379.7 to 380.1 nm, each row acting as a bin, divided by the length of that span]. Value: 4.9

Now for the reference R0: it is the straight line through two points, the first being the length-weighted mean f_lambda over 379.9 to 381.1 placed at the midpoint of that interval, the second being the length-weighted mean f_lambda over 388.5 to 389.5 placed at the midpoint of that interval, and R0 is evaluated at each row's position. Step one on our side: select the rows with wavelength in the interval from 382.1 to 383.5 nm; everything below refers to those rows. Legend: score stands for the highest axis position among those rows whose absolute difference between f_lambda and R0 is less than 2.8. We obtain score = 383.40 nm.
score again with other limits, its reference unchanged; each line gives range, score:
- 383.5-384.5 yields 384.40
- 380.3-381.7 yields 381.60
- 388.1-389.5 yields 389.40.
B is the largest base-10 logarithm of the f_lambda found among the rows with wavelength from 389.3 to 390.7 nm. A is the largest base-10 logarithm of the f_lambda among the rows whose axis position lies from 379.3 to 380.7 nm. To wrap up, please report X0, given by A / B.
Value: 0.98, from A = 1.05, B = 1.07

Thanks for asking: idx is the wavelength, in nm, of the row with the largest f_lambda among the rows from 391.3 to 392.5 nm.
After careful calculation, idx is 391.80 nm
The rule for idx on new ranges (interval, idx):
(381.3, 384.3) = 382.00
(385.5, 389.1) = 387.20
